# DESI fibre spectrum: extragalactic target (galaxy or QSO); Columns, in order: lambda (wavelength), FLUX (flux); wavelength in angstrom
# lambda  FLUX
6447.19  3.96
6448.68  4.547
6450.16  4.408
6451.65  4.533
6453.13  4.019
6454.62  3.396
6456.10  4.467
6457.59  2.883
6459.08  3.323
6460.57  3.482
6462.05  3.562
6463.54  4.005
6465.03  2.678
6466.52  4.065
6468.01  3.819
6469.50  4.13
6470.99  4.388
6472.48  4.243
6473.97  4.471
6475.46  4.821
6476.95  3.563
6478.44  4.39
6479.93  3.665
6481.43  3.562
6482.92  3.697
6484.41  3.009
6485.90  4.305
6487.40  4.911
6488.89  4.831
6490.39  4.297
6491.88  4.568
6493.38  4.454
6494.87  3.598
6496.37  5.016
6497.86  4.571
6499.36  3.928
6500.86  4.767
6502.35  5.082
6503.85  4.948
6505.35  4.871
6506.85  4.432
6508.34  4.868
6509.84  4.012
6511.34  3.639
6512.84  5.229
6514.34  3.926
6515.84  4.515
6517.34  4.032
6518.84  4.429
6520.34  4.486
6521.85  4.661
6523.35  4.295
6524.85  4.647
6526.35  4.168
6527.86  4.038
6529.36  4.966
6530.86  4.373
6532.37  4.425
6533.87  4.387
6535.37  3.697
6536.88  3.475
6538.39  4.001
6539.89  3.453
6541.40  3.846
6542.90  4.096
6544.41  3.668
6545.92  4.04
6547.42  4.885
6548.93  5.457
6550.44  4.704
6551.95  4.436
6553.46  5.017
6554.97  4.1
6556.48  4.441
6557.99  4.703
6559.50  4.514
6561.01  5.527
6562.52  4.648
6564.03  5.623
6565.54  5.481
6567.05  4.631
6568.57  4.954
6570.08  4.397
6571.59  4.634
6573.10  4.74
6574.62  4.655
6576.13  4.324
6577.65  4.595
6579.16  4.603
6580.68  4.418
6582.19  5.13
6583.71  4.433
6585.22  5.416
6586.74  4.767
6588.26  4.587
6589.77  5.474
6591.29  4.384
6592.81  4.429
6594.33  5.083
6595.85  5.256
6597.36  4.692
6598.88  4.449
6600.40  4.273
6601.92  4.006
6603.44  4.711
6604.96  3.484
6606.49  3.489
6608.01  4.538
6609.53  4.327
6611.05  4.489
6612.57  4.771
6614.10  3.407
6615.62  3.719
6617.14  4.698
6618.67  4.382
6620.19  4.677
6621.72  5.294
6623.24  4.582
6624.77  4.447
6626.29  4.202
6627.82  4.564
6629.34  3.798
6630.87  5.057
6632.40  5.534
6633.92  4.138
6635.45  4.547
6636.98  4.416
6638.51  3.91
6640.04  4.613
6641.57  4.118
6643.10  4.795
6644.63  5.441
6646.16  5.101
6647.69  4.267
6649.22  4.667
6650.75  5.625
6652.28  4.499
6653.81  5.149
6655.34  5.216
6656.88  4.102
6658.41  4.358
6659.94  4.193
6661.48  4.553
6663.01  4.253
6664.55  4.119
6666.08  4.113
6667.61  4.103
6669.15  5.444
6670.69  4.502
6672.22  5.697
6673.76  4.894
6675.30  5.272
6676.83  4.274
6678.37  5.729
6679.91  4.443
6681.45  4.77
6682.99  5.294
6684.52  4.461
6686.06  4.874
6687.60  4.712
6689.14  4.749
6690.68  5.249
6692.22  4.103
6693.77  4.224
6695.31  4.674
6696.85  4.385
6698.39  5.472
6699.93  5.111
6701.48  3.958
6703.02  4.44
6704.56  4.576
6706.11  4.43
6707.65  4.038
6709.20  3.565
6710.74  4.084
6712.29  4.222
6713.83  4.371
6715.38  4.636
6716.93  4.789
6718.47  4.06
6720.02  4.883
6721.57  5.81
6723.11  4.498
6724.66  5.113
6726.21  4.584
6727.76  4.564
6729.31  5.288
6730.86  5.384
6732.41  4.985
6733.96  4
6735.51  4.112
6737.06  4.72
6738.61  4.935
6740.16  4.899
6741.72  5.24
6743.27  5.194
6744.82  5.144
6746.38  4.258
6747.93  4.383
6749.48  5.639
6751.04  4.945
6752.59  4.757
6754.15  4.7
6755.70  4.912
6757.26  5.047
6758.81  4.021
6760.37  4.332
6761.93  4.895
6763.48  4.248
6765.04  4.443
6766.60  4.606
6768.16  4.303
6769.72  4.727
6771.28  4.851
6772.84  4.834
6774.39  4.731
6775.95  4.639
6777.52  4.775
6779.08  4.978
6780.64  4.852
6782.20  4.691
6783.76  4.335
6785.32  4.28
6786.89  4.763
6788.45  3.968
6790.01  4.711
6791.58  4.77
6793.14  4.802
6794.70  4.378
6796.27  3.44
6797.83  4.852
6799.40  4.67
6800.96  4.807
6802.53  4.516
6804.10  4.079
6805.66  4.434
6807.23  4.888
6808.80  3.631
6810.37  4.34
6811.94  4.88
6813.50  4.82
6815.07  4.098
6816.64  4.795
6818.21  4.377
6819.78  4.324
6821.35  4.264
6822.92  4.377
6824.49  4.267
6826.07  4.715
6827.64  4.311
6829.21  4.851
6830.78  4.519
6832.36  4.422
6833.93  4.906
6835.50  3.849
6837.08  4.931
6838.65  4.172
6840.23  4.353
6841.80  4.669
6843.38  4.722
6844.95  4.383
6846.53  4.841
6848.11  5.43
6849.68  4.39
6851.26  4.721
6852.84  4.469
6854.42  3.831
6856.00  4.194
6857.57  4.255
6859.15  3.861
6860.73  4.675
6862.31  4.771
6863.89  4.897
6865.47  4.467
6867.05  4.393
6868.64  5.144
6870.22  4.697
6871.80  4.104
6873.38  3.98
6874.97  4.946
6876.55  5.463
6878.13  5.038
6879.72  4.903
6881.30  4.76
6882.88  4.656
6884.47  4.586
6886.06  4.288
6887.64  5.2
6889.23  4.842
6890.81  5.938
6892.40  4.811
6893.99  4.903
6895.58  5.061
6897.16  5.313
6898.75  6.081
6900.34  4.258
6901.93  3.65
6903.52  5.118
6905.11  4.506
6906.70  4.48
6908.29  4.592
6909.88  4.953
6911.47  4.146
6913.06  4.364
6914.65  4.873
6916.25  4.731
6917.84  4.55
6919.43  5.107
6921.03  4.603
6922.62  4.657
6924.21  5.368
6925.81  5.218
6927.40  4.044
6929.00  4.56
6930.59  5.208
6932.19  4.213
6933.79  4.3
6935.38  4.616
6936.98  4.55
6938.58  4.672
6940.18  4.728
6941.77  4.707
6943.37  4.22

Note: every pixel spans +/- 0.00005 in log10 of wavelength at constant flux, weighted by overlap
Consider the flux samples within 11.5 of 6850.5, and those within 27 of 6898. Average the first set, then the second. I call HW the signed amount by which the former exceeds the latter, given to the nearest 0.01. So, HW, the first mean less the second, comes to -0.30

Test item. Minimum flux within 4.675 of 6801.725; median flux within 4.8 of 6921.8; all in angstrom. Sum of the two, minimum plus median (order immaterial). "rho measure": 8.96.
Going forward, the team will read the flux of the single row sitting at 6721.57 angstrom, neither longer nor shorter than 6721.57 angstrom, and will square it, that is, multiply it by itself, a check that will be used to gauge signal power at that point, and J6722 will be 34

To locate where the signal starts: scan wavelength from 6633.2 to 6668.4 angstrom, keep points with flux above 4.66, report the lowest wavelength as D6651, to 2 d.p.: 6643.10 angstrom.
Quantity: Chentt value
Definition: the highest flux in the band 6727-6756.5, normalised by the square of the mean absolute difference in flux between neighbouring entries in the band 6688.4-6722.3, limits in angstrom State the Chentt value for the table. 23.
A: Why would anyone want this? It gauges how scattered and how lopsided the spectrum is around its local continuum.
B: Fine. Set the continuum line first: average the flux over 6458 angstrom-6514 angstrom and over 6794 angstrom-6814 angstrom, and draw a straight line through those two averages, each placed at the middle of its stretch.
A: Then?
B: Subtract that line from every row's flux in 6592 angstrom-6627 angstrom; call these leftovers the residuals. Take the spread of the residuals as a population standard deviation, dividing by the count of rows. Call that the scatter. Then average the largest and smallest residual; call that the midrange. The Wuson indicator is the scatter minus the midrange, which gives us 0.45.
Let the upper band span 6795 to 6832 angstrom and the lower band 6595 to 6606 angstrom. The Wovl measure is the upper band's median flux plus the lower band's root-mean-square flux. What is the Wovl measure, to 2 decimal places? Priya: 8.88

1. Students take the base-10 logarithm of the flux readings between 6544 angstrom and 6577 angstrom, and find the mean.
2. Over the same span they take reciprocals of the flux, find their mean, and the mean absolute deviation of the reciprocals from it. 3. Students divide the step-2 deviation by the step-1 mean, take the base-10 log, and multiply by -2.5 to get 4.03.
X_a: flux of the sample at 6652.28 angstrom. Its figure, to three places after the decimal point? 4.499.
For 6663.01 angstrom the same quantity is 4.253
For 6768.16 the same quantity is 4.303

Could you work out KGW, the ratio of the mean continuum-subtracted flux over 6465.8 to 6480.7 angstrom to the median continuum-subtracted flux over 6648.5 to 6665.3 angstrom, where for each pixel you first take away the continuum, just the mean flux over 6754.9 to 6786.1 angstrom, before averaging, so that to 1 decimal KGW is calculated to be 3.7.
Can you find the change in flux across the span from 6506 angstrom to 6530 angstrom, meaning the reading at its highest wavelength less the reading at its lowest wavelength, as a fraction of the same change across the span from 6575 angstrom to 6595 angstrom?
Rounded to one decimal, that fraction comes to 0.7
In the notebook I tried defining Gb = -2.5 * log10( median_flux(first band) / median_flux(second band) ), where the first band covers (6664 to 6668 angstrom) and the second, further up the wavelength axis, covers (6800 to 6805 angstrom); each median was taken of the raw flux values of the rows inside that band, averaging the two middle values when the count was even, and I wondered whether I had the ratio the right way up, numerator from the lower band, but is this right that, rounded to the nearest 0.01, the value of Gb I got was 0.10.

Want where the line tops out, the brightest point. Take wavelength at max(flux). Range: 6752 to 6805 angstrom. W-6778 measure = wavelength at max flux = 6757.26 angstrom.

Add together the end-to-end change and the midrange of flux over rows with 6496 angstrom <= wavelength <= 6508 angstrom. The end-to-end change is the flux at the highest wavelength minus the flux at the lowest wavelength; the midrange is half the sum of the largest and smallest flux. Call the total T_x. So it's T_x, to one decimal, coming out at 3.9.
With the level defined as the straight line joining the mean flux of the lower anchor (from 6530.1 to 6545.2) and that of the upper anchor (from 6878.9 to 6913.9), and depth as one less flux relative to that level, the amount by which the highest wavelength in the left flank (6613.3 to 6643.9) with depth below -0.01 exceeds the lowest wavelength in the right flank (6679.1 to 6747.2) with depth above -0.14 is -36.8 angstrom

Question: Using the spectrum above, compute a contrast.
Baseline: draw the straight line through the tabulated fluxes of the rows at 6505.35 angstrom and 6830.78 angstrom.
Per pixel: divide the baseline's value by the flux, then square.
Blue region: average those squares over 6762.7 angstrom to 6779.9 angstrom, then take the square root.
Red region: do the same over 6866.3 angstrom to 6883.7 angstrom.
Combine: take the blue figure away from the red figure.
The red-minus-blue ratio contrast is -0.033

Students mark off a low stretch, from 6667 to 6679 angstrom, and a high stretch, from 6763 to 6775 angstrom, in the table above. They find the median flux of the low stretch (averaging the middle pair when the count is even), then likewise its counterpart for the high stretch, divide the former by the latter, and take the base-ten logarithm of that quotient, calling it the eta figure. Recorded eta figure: 0.04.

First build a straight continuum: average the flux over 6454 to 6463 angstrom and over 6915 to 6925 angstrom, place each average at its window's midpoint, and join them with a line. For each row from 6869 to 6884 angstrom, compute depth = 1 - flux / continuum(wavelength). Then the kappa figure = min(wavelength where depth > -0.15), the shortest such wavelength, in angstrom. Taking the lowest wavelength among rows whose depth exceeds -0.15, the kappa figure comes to 6870.22 angstrom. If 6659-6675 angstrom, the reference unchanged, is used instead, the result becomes 6659.94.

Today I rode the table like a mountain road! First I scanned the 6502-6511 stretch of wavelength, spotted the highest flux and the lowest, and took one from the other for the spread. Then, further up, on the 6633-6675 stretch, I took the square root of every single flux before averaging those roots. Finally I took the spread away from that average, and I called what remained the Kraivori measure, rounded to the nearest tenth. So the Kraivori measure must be 1.1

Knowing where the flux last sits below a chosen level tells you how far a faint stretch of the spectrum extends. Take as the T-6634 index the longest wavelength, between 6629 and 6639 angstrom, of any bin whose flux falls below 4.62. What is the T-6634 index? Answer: 6638.51 angstrom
